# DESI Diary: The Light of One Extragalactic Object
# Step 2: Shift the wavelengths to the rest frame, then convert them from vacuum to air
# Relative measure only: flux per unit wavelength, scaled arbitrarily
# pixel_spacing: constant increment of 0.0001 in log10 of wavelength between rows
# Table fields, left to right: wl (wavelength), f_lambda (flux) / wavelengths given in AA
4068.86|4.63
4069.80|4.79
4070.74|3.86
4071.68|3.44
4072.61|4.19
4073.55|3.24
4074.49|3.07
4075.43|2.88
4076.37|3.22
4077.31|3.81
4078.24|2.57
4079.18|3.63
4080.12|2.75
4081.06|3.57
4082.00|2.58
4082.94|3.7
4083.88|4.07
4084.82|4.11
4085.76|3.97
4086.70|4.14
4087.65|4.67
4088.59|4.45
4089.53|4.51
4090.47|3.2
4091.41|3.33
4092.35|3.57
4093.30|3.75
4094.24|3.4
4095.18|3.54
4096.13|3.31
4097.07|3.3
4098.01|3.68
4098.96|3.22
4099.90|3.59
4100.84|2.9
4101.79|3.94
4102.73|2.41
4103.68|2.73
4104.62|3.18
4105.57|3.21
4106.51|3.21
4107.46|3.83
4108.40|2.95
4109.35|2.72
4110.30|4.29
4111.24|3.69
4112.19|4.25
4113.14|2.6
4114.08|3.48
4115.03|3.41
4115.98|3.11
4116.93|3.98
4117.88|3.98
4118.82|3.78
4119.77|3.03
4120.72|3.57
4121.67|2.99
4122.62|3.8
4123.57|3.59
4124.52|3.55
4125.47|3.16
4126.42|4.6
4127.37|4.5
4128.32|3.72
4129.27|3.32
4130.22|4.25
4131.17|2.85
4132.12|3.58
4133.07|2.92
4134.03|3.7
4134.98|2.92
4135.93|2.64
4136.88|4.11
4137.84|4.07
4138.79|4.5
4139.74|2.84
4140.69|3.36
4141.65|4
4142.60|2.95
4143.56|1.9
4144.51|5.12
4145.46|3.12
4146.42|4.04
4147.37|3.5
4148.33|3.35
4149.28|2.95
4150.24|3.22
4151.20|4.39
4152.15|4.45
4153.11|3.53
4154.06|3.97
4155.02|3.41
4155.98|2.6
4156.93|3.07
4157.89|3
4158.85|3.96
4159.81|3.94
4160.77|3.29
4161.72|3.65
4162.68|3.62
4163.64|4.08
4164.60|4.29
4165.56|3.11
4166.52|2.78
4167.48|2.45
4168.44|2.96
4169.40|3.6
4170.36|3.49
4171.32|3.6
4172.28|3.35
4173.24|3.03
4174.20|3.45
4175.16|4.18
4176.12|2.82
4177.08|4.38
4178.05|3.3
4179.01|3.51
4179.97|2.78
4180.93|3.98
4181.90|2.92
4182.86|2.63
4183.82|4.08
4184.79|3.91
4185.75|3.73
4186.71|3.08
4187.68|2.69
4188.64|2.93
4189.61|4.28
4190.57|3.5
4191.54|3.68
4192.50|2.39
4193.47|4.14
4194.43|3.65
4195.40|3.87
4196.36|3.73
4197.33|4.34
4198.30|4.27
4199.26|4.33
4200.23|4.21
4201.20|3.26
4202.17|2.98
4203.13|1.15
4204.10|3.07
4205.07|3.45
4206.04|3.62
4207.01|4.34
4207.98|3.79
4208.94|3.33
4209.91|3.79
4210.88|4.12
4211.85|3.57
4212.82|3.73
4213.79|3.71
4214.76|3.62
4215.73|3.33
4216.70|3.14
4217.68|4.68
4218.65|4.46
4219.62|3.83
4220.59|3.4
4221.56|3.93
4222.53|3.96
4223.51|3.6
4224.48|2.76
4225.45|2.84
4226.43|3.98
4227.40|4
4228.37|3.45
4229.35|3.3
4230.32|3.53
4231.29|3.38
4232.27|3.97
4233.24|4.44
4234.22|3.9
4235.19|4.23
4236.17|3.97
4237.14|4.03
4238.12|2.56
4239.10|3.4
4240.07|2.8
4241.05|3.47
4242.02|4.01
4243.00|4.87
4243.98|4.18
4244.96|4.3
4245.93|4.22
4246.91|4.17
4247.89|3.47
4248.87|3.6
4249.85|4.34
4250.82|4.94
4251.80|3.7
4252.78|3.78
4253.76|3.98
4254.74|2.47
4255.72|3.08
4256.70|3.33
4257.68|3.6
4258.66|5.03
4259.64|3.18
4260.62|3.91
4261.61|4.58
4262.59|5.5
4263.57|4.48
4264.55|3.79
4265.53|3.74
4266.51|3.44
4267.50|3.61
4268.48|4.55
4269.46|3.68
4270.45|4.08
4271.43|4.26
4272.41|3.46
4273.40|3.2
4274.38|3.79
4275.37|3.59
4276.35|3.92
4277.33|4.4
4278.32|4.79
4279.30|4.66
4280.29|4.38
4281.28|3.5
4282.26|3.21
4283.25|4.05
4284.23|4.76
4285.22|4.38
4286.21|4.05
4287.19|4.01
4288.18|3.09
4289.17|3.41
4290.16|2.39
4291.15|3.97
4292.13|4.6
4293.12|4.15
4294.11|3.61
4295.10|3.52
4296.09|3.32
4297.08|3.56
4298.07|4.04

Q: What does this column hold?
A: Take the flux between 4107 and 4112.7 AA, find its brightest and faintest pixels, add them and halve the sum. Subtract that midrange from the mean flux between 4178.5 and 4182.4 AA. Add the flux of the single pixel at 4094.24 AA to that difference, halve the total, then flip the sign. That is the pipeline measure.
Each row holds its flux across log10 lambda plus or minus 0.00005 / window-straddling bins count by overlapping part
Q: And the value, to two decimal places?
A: -1.60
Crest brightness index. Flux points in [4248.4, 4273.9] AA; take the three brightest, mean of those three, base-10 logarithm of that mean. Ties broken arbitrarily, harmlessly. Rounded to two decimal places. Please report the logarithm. 0.71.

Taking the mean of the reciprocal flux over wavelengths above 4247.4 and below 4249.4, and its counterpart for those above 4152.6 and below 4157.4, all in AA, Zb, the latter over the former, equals 1.09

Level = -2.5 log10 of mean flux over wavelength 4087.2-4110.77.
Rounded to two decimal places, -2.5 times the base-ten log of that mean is -1.35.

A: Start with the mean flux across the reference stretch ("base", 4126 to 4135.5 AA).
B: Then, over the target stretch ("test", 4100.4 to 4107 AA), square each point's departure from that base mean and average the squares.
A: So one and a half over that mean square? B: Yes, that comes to 3.0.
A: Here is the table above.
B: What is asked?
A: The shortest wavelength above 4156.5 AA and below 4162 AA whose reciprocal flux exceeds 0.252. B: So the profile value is 4156.93 AA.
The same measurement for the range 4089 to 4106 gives 4090.47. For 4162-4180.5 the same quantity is 4162.68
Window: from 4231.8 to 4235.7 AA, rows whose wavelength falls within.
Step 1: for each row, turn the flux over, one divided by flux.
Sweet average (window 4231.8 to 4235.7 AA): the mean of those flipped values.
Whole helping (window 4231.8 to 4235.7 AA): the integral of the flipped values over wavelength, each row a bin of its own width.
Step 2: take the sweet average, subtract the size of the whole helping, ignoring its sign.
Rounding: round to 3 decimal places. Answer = -0.703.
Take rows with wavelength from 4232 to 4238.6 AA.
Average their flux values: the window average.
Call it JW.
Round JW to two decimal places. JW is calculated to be 3.87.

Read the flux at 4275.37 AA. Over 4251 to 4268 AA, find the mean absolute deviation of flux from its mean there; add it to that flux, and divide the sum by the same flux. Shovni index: 1.15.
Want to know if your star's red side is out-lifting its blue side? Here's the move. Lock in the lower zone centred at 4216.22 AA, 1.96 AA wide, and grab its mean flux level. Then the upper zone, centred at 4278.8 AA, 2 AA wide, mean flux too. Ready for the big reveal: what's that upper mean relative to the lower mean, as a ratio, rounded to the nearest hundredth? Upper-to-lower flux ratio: 1.46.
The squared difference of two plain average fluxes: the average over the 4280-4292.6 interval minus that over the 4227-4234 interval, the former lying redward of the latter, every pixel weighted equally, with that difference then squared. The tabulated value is 0.01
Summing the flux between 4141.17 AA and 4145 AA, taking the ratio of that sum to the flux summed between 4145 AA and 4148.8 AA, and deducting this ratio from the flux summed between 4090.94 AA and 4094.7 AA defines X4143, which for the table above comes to 13.1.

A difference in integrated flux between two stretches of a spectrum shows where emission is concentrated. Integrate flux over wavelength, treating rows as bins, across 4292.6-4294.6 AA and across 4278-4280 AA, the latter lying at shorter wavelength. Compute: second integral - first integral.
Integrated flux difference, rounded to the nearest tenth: 1.6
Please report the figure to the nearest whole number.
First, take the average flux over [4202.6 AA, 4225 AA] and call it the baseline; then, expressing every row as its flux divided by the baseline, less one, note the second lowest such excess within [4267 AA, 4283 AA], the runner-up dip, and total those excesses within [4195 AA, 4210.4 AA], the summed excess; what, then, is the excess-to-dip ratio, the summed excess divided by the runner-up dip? -1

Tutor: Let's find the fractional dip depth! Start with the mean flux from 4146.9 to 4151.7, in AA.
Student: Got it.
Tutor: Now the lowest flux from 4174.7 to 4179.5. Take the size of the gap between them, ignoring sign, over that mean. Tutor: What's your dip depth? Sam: 0.19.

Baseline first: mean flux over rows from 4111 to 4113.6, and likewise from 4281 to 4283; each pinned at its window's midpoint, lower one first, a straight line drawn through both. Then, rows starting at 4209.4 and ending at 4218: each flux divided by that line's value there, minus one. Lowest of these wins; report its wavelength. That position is 4216.70 AA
